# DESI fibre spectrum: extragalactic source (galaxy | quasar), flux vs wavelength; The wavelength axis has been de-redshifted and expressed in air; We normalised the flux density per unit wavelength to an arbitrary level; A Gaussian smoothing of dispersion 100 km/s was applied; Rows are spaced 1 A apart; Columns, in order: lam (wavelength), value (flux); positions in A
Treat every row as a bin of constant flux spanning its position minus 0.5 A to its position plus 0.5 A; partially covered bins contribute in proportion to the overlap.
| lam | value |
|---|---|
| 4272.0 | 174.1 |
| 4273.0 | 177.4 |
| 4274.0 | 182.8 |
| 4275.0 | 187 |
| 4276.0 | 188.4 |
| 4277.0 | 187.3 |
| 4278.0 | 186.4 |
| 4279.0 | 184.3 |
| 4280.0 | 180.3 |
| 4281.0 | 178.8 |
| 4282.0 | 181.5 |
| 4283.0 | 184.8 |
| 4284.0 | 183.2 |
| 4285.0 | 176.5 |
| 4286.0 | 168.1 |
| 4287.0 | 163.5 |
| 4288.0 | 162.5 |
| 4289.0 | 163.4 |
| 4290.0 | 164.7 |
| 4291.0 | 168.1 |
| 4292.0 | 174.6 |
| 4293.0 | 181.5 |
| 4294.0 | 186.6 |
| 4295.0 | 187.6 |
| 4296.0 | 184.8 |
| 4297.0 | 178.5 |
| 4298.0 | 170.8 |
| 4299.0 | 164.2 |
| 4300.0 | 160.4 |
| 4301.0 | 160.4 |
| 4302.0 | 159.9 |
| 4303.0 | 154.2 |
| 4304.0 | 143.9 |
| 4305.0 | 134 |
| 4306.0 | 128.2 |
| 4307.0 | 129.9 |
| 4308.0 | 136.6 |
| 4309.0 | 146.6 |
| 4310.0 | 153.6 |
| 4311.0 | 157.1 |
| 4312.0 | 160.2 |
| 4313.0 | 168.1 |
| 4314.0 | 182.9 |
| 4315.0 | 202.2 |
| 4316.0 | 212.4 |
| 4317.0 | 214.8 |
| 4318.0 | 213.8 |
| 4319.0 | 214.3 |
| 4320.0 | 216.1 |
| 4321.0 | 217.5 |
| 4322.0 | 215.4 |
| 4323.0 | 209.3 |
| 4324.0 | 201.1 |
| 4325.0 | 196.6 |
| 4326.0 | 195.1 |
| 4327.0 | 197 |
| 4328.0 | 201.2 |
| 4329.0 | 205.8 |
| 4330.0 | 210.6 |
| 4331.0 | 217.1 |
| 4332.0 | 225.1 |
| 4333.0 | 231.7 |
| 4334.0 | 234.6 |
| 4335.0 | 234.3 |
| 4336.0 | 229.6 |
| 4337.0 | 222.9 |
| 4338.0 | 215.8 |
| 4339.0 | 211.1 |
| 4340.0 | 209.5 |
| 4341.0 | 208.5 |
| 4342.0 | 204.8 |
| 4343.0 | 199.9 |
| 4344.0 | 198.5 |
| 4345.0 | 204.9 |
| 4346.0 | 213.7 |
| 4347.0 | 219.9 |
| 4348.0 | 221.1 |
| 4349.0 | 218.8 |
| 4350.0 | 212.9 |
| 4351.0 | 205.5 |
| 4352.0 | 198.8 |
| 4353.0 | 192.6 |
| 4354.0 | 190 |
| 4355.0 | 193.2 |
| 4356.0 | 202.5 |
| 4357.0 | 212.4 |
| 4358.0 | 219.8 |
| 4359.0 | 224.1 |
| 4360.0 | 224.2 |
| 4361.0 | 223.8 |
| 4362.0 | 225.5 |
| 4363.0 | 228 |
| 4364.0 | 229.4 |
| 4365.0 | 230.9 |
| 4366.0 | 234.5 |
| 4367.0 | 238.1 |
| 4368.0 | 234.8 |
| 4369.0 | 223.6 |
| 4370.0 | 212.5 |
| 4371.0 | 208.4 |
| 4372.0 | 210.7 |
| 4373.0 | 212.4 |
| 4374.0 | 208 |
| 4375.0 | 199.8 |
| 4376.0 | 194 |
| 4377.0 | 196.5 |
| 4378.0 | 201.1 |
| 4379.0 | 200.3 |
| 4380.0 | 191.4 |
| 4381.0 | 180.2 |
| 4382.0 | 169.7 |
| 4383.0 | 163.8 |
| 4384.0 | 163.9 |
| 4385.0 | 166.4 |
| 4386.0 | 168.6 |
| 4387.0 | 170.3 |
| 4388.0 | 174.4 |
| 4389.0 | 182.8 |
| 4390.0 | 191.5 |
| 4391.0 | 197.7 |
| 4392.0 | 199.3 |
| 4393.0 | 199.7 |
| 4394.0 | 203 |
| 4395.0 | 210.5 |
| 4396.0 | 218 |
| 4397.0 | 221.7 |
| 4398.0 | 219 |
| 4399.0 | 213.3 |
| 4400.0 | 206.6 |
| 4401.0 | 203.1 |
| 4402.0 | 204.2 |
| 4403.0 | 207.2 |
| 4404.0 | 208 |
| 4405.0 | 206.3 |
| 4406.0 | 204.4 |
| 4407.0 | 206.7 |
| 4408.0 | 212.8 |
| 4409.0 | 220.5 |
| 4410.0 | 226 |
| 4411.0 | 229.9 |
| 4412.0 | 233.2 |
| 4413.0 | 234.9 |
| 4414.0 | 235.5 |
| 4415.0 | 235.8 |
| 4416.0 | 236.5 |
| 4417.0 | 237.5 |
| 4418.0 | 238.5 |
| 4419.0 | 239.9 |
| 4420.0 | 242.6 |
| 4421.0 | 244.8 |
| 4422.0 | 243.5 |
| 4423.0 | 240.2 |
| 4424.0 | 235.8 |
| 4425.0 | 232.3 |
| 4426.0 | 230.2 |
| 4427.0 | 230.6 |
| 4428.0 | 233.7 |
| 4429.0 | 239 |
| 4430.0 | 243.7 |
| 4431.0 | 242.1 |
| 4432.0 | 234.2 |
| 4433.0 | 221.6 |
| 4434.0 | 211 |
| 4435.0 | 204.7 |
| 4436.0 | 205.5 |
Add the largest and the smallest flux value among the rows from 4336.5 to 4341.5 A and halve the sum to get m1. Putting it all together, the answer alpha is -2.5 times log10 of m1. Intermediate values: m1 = 216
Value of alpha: -5.83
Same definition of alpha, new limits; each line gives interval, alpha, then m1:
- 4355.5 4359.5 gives -5.82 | 213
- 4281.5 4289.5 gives -5.60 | 174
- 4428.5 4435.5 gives -5.88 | 224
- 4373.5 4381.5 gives -5.72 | 194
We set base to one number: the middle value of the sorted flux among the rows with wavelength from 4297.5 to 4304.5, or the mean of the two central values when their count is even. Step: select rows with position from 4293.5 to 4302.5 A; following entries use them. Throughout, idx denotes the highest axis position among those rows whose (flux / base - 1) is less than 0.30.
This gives 4302.0 A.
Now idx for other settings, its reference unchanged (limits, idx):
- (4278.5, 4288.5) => 4288.0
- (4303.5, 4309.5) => 4309.0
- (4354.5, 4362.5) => 4356.0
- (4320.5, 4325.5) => 4325.0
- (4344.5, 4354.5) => 4354.0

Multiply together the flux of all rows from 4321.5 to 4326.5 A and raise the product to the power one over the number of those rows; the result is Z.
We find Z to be 203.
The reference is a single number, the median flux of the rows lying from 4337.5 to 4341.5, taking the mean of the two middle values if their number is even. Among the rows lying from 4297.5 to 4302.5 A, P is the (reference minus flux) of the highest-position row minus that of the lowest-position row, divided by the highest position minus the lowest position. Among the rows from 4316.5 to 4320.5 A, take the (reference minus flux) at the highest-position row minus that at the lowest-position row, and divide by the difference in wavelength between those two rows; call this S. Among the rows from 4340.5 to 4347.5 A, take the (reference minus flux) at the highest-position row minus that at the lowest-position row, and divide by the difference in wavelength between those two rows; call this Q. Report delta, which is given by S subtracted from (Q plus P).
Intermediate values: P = 3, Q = -1.9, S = 0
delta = 1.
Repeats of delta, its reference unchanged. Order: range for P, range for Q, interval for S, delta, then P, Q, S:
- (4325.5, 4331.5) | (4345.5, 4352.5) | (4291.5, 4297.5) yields -1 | -4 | 2.5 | -1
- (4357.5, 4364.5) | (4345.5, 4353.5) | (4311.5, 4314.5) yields 13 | -2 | 3.0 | -11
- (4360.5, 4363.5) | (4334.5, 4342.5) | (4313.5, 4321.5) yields 7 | -2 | 4.2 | -5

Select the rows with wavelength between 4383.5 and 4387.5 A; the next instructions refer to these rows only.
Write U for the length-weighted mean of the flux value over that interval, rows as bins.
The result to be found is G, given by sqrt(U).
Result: 12.9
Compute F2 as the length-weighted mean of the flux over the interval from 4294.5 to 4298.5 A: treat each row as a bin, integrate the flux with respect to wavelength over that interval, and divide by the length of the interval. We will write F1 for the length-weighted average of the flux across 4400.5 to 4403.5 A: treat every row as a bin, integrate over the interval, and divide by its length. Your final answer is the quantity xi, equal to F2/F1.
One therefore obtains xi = 0.88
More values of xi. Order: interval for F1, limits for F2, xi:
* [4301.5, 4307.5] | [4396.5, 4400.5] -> 1.52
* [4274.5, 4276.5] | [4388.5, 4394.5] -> 1.04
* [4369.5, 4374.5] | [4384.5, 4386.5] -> 0.80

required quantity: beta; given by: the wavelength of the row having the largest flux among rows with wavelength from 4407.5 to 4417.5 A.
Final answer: 4417.0 A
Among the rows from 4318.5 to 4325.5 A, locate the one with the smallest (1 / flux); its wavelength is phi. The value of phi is 4321.0 A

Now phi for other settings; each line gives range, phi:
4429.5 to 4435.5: 4430.0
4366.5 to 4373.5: 4367.0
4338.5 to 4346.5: 4346.0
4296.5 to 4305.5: 4297.0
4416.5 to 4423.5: 4421.0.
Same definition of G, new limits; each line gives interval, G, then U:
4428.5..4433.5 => 15.4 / 236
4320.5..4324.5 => 14.5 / 211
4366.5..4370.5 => 15.1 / 227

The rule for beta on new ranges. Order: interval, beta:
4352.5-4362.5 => 4362.0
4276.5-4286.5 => 4277.0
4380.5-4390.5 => 4390.0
